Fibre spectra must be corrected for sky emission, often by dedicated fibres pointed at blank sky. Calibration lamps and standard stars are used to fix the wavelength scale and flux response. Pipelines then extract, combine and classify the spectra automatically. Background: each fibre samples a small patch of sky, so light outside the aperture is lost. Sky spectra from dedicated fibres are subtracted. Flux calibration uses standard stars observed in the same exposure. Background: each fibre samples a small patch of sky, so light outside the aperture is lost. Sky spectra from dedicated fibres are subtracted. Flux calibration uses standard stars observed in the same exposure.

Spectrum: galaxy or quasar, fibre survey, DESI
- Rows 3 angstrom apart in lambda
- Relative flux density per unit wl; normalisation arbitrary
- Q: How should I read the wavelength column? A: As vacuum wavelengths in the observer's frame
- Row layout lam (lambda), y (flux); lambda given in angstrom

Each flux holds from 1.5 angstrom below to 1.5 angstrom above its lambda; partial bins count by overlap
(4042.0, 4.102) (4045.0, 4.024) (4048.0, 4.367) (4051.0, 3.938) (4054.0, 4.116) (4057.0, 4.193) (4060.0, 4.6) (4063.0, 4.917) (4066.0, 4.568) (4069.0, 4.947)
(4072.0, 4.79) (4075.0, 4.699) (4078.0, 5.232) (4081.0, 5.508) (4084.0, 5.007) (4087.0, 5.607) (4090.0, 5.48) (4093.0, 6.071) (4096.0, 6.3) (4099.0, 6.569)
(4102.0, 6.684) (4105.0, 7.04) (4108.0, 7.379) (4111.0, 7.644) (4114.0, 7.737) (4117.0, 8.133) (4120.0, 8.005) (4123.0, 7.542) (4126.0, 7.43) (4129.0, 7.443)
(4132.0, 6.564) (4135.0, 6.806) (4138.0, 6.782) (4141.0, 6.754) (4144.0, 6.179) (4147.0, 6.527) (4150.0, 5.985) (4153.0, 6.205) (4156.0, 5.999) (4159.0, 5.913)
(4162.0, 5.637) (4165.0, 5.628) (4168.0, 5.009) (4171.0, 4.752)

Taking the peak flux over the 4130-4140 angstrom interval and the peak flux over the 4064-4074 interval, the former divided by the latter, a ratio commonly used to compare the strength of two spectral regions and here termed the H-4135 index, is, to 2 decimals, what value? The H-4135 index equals 1.38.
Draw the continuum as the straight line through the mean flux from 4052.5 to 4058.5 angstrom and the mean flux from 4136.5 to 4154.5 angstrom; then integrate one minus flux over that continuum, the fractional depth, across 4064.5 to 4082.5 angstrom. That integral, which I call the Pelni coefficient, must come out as -1 angstrom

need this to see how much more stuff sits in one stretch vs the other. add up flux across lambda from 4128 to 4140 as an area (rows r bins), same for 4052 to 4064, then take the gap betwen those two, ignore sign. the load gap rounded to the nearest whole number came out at 29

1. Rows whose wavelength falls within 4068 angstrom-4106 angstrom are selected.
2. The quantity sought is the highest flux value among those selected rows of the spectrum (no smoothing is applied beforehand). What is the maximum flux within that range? 7.04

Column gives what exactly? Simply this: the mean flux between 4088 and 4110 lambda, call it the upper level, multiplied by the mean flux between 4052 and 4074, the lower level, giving 30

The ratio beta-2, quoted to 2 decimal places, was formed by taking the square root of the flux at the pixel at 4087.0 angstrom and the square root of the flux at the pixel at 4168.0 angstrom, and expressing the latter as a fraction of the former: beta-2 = 0.95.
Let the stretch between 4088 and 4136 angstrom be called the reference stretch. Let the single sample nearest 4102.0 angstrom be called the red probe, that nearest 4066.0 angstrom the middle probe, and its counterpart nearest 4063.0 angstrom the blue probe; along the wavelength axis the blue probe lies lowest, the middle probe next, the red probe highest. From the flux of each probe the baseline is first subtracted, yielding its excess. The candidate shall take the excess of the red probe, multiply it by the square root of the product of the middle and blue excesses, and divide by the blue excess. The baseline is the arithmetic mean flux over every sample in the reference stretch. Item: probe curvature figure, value 0.4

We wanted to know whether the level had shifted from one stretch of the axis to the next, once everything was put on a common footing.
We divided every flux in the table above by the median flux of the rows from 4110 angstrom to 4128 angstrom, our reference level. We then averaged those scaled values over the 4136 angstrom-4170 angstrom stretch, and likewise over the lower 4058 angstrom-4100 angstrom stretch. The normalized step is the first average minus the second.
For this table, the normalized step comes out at 0.10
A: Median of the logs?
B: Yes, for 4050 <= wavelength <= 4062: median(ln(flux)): 1.4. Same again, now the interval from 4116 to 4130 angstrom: 2.0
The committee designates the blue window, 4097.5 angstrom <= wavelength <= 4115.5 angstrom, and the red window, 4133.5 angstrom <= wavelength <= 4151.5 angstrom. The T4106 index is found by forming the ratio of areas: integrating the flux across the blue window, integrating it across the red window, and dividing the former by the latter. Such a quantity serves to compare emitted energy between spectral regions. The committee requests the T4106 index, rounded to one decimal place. 1.1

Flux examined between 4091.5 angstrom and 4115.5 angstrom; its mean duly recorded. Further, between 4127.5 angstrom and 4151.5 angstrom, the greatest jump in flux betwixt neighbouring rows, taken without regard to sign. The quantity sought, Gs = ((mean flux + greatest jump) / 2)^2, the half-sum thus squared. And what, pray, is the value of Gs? 15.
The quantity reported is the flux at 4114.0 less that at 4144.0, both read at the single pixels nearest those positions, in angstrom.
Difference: 1.6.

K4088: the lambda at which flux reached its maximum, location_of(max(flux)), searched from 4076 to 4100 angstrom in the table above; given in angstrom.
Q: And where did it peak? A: 4099.0 angstrom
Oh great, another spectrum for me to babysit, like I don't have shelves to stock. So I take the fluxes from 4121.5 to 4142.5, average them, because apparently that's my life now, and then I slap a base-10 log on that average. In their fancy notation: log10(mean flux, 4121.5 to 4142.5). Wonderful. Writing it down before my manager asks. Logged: 0.85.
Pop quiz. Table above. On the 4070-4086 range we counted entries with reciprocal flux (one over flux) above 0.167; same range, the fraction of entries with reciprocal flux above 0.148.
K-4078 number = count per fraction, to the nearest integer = 5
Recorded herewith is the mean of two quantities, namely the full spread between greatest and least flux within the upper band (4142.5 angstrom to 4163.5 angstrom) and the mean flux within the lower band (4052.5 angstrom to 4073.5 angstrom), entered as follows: 2.7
